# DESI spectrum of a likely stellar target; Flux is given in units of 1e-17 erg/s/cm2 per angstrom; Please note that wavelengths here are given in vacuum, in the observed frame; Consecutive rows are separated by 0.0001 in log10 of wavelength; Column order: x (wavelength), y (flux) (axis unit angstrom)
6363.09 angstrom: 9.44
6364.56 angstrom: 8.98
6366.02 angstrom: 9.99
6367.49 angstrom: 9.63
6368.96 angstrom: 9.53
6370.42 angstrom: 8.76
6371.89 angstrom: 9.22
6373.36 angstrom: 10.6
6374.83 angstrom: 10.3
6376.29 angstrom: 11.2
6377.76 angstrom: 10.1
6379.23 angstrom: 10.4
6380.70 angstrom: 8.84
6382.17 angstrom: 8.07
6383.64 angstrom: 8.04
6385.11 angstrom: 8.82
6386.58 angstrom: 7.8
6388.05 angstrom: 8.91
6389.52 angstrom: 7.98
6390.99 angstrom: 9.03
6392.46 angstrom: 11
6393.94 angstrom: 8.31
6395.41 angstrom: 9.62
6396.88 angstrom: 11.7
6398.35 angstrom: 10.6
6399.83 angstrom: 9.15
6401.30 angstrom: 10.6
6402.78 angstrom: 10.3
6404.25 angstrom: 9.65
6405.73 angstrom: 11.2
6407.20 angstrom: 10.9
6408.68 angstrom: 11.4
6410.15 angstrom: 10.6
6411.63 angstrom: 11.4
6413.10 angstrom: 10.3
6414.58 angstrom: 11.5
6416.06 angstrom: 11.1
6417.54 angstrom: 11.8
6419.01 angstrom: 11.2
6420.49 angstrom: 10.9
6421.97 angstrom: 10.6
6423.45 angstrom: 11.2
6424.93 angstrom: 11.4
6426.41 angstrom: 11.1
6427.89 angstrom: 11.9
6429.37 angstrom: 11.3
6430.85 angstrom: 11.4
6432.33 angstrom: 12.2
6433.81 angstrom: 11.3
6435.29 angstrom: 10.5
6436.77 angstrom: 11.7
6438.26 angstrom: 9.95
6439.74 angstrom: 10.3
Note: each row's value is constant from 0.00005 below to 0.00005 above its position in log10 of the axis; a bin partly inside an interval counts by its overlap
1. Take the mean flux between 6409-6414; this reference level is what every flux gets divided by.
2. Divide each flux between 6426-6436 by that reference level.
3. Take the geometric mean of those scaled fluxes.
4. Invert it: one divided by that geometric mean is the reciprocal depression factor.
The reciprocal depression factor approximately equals 0.95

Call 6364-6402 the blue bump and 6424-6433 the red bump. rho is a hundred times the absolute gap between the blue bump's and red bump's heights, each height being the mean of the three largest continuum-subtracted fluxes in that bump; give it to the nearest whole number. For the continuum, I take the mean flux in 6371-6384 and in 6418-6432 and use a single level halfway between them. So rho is 53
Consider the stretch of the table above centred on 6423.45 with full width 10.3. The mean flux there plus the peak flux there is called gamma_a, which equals 23.1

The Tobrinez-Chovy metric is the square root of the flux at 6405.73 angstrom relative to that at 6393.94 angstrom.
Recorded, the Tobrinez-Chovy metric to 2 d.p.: 1.16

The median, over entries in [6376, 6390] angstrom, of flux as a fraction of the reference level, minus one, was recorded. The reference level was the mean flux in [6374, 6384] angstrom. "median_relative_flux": -0.08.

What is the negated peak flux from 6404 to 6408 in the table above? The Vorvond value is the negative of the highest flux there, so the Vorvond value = -11.2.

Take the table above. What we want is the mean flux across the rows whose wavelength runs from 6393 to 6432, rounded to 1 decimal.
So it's 10.8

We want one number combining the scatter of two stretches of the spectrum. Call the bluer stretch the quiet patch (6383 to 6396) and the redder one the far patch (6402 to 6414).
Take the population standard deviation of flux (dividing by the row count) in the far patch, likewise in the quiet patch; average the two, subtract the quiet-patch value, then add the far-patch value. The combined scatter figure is 0.40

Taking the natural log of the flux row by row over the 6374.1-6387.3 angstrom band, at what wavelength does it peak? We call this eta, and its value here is 6376.29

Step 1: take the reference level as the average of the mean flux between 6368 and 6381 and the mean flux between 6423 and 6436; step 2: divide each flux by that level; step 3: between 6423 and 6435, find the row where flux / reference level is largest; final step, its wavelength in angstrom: 6432.33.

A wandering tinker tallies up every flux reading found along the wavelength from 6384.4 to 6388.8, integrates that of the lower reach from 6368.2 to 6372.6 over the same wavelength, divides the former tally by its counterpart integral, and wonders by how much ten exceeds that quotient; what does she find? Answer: 9.37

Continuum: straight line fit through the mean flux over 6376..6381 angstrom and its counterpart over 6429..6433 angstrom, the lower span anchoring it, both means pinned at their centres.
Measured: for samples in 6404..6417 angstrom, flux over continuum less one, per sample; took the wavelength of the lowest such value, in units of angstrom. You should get 6404.25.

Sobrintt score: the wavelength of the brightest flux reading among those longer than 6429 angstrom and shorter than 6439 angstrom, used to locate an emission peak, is 6432.33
